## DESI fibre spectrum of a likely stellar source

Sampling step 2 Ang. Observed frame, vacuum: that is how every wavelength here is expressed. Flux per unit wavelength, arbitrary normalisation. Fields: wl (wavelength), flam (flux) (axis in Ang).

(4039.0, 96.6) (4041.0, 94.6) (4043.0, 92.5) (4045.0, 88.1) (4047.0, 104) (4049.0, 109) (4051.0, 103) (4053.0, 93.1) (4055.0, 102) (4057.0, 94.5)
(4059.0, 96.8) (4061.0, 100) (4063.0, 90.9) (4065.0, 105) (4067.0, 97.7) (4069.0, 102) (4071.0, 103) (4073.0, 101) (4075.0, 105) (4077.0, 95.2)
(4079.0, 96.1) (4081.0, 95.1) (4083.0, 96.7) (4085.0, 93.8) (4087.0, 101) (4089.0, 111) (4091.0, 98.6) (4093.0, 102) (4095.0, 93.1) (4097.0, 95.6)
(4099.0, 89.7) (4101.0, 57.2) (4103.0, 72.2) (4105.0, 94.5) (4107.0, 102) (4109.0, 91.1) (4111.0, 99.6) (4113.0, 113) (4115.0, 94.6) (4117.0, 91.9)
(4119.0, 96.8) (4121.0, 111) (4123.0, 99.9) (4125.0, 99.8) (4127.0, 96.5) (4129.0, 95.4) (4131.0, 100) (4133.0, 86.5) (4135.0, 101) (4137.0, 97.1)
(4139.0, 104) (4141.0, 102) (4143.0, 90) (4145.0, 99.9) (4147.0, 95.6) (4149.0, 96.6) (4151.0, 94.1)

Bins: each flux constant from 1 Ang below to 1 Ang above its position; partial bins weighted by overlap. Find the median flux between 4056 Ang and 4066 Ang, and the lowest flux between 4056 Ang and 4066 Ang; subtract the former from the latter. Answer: -6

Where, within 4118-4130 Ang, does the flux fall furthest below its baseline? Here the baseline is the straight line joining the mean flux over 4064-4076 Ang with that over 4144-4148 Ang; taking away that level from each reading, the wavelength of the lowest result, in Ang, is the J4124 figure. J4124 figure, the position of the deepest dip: 4129.0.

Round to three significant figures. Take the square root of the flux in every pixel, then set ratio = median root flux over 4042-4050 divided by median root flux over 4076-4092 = 1.01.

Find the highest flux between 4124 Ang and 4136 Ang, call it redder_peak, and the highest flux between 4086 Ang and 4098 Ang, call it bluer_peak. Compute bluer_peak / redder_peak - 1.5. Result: -0.40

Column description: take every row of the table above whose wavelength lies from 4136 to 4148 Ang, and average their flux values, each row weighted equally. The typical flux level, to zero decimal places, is 98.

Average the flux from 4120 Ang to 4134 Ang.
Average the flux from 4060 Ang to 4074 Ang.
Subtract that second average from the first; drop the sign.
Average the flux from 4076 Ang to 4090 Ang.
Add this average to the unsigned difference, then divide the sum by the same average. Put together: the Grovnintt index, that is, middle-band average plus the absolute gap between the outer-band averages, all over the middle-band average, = 1.02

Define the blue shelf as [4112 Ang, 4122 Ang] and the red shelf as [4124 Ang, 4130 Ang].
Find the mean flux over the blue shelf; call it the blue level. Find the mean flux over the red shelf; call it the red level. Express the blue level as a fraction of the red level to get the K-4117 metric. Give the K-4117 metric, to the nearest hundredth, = 1.04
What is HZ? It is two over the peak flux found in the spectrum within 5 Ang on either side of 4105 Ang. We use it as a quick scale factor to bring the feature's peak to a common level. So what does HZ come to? 0.0196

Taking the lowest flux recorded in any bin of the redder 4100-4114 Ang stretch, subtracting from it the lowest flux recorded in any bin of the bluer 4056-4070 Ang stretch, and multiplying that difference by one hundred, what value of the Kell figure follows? -3370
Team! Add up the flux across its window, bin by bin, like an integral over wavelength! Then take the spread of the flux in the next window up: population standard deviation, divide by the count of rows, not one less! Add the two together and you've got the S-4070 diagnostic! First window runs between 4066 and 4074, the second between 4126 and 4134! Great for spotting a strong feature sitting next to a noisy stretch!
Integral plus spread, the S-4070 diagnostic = 812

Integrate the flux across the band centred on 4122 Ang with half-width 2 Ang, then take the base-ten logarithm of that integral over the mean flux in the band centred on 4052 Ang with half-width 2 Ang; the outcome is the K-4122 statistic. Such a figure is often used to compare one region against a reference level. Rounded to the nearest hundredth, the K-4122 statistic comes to 0.63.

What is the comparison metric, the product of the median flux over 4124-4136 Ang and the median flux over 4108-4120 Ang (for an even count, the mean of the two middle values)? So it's 9393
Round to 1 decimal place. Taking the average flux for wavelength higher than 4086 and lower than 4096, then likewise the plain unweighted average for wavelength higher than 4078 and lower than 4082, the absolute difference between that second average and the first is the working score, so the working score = 5.5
